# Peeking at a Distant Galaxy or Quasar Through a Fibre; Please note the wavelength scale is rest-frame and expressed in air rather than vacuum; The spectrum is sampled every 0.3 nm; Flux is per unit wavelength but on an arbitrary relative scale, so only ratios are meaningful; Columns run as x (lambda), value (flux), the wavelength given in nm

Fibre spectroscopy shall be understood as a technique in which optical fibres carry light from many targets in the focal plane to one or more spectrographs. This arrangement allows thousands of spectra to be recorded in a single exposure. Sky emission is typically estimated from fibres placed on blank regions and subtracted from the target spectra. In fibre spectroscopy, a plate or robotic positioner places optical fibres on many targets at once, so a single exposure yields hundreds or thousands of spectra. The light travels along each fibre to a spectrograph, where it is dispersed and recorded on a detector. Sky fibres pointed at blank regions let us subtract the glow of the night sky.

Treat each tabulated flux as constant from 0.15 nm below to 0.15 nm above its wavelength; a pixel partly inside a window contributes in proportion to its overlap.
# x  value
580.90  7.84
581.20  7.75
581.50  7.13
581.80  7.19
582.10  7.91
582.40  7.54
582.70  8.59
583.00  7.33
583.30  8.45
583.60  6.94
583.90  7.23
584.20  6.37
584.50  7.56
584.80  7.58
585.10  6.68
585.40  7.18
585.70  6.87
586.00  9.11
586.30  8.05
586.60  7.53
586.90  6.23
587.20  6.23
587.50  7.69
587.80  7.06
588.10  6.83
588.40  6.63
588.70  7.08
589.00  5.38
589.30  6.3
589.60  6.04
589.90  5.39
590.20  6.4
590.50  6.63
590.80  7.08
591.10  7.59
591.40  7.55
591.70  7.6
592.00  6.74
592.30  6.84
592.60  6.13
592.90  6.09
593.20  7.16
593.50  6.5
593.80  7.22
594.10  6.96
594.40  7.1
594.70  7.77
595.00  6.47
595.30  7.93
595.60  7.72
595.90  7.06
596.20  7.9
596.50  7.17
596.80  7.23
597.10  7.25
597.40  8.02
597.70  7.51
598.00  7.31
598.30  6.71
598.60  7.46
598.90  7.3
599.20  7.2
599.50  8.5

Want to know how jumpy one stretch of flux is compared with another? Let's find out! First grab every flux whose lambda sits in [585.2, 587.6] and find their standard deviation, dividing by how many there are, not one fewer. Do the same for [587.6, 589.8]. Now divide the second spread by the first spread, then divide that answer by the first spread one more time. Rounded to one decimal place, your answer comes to 0.7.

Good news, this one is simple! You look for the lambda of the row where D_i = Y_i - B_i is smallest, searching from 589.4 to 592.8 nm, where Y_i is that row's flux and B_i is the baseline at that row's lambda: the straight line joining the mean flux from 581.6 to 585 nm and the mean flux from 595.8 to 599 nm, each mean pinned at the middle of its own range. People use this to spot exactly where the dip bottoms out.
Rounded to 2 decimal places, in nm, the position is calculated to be 589.90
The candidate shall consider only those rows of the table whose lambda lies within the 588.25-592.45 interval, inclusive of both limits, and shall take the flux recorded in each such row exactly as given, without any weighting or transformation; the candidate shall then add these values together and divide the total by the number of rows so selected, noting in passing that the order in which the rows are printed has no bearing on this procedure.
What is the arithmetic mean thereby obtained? 6.7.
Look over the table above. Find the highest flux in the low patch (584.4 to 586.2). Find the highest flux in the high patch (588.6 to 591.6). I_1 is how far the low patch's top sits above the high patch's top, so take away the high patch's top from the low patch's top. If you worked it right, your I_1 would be 1.5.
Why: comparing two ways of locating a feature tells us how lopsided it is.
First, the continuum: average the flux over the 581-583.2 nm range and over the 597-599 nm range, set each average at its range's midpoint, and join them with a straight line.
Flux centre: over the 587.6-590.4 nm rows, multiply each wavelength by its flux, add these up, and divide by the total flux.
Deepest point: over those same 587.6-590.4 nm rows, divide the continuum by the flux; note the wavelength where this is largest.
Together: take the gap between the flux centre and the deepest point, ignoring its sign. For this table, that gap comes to 0.05 nm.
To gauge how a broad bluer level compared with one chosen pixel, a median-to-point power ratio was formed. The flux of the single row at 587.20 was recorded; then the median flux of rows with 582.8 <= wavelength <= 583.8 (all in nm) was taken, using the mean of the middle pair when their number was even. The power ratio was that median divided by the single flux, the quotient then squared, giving 1.4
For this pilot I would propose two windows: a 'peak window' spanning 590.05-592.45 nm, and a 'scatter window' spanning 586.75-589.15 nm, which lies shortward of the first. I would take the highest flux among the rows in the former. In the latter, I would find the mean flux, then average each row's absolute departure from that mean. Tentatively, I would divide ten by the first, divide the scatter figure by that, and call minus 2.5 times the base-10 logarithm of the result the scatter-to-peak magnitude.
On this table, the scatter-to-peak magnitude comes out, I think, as 1.00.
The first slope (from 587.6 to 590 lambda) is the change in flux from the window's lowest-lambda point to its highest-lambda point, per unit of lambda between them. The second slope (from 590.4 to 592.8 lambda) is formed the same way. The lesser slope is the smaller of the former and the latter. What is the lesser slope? -0.80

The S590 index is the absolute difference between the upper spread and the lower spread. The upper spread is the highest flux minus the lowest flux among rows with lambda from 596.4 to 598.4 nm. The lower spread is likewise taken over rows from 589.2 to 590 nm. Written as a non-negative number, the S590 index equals 0.4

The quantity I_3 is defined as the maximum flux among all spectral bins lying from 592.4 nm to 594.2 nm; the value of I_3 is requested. 7.22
